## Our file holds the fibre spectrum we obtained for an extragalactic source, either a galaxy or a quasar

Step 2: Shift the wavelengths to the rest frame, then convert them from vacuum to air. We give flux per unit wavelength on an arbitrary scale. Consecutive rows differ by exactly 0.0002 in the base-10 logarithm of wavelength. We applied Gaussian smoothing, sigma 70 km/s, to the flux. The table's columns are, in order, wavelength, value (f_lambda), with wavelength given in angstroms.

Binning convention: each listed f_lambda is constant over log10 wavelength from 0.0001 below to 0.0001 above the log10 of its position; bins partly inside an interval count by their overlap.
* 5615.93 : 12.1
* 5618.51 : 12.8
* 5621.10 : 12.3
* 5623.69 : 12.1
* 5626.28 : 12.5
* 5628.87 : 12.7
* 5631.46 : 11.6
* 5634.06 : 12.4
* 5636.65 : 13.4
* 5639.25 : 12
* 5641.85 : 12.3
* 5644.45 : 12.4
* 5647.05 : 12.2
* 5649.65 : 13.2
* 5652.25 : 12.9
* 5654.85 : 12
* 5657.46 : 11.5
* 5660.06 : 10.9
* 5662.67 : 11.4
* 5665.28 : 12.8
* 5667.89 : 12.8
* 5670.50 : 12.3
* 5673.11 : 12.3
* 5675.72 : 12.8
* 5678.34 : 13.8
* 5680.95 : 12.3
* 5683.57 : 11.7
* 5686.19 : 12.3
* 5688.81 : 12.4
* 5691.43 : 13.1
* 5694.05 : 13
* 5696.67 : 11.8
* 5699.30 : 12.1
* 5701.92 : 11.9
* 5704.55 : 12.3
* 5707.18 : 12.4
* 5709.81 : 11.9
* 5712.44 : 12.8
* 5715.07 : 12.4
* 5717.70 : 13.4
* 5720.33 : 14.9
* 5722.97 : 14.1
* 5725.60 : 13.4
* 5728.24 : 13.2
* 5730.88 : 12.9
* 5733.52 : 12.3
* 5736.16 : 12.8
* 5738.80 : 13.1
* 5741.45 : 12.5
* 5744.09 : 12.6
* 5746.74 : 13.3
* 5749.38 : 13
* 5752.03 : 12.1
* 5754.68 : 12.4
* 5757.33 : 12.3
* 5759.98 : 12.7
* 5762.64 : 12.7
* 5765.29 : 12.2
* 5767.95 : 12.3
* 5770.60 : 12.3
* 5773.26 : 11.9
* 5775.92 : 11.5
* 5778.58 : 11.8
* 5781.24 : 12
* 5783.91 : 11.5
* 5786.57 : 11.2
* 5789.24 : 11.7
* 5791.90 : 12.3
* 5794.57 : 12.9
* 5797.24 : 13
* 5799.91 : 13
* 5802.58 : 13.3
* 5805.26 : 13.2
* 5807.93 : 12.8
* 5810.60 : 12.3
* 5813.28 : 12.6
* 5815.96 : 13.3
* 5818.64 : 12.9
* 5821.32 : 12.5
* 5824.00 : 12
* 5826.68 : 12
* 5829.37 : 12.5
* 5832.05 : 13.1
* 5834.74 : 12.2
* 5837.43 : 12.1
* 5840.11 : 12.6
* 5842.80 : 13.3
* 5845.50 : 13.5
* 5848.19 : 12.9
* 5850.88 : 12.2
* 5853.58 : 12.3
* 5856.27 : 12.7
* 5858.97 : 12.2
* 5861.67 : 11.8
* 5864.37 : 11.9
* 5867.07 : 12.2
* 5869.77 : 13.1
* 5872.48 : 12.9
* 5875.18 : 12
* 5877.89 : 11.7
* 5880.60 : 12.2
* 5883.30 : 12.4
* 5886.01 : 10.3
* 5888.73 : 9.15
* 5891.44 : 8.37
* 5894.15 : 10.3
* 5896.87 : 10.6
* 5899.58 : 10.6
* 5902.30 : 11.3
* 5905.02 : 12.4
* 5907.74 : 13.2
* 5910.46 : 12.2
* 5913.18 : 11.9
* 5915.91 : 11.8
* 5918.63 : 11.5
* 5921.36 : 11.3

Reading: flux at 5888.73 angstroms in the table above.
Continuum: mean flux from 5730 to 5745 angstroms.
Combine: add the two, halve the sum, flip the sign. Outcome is -10.9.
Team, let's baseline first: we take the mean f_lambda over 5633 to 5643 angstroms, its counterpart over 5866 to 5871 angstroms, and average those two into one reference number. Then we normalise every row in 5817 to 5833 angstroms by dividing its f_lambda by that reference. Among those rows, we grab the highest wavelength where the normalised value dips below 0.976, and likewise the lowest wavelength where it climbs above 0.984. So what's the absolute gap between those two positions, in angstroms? 8.0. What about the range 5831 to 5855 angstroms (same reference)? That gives 18.8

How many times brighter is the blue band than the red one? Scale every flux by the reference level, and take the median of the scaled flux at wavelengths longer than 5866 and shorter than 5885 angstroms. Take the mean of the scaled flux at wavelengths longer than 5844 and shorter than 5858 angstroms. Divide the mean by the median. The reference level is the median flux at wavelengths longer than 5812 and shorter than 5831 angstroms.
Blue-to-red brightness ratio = 1.04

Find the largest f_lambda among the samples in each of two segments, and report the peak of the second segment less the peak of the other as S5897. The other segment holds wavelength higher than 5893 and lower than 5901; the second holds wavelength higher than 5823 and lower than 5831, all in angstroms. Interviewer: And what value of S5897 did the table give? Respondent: 1.9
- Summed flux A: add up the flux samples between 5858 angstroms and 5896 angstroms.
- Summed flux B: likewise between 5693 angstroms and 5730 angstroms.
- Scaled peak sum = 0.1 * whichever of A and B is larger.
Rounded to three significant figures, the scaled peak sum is 18.0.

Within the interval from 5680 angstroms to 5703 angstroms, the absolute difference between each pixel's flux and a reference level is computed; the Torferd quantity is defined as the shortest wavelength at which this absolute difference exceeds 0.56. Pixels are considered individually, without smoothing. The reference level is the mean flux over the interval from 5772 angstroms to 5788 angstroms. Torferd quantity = 5680.95 angstroms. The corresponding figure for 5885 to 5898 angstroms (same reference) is 5886.01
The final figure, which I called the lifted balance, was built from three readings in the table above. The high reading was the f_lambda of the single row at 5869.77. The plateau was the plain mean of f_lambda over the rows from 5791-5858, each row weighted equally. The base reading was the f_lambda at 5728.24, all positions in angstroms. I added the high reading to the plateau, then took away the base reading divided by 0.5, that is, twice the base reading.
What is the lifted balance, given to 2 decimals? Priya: -0.60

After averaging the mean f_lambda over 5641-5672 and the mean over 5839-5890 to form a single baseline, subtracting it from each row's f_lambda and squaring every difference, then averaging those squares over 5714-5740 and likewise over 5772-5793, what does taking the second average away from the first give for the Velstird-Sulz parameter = 1.3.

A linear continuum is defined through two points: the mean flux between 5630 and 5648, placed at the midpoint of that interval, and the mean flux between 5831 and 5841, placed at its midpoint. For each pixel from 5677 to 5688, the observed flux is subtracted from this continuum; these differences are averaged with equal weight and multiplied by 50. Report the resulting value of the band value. -8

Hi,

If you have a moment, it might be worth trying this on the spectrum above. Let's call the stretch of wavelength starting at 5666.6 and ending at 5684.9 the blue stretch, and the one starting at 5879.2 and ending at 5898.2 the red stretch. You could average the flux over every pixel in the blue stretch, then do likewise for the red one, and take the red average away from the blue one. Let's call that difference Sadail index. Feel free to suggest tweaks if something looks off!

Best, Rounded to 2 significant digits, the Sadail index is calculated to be 2.1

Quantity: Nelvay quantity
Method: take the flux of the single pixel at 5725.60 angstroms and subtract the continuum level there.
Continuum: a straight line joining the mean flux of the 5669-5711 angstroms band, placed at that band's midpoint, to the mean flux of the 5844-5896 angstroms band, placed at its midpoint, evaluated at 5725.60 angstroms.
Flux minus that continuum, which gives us 1.1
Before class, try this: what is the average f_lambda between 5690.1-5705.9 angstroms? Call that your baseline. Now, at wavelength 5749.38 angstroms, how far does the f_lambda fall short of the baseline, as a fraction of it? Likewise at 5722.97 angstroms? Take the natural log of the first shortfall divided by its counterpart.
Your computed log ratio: -1.0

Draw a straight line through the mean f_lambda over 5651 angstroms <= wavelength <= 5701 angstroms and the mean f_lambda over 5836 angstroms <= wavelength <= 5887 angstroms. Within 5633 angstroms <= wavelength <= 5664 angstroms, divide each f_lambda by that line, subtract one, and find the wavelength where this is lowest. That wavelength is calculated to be 5660.06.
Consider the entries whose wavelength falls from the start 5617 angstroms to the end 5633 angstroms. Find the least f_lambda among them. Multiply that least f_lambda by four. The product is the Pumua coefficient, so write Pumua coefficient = 46.4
